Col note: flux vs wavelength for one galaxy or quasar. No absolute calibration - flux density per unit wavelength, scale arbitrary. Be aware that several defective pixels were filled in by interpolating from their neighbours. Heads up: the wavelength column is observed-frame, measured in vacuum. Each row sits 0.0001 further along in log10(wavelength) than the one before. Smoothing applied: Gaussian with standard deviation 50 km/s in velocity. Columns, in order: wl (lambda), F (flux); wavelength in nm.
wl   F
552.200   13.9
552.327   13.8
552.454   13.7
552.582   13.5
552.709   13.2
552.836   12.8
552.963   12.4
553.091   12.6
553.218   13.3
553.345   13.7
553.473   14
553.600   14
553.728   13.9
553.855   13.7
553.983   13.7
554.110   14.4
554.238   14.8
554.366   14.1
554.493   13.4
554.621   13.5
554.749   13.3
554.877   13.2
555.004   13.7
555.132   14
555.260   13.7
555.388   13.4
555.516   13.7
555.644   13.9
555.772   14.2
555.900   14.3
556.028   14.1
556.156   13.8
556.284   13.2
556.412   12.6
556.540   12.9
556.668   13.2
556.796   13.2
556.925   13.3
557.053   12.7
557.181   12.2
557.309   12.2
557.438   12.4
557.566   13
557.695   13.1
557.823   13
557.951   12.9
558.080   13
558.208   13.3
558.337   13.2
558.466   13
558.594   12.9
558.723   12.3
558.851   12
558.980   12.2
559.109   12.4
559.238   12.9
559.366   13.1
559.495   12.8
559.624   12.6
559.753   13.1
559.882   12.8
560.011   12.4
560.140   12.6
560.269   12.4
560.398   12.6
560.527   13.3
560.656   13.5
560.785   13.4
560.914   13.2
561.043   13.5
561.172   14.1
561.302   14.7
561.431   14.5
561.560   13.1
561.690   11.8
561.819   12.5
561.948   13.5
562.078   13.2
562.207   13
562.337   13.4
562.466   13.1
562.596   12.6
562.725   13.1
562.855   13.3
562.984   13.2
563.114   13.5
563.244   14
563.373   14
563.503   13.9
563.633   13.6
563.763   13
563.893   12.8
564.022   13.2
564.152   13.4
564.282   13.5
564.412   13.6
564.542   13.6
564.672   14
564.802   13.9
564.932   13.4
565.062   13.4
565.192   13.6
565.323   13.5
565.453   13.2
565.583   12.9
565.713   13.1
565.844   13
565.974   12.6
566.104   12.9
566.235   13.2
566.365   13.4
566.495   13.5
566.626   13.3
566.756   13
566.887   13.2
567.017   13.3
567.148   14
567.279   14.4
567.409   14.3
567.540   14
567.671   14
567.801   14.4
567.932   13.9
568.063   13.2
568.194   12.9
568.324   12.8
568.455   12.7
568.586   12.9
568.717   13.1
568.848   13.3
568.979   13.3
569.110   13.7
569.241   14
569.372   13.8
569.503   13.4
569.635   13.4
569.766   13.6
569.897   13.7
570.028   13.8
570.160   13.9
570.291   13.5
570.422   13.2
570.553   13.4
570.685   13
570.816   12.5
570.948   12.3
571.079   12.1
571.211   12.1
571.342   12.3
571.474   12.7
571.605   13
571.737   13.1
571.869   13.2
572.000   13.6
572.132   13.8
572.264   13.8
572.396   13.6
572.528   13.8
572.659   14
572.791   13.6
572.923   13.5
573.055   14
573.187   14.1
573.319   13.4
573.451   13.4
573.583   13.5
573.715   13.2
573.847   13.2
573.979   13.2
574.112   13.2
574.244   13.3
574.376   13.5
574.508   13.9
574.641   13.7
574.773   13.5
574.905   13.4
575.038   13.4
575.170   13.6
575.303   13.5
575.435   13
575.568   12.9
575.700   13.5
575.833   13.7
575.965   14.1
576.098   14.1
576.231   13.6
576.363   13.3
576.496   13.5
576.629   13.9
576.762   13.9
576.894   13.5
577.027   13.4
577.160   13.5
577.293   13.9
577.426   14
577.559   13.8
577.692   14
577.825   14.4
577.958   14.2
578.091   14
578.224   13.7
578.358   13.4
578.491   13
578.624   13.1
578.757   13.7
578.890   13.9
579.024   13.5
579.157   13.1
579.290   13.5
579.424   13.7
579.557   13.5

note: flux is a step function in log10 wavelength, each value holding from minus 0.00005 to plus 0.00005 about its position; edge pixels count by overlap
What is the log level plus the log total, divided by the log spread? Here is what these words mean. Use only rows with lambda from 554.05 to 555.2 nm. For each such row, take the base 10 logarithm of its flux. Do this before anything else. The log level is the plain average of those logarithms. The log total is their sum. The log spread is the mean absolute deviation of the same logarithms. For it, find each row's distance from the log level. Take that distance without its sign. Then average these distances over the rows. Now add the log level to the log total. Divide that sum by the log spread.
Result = 817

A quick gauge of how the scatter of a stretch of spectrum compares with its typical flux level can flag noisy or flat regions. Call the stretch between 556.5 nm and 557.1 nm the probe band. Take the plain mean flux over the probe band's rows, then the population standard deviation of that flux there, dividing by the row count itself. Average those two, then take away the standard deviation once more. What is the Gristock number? 6.42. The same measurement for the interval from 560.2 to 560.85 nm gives 6.30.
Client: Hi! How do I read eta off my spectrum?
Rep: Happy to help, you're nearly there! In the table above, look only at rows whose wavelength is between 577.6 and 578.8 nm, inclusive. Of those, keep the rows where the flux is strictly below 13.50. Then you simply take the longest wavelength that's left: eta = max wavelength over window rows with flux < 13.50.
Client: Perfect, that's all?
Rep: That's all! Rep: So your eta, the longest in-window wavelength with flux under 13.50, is 578.624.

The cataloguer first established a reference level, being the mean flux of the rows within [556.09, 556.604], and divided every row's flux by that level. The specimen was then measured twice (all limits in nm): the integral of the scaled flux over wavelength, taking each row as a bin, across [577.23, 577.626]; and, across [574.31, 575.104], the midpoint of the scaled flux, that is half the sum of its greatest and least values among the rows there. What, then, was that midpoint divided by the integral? 2.5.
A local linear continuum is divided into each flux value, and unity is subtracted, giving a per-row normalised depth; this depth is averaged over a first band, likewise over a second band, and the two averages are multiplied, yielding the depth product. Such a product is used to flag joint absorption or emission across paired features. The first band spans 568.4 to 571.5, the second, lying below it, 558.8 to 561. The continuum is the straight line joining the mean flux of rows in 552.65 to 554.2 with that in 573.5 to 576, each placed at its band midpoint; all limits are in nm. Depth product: 0.0011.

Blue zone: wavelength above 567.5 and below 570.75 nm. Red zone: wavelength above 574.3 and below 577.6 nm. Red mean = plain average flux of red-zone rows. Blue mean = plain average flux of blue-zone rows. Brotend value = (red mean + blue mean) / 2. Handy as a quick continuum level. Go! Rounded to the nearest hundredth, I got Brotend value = 13.54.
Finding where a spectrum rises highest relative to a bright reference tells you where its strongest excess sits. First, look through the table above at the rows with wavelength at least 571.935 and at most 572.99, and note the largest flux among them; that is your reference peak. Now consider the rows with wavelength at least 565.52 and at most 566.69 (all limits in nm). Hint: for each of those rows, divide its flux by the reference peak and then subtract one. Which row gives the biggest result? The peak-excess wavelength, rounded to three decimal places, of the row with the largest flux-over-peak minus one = 566.495 nm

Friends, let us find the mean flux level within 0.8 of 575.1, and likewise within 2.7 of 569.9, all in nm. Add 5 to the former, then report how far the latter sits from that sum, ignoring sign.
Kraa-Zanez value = 5.11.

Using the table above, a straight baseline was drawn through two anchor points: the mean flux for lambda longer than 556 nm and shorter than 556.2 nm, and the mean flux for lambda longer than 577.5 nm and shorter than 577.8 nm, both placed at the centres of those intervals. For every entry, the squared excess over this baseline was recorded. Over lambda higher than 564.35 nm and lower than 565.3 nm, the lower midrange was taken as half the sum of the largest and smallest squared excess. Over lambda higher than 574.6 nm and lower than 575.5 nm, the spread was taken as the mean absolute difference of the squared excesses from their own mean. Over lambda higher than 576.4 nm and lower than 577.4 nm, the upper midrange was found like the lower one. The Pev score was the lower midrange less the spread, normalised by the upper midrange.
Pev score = -0.2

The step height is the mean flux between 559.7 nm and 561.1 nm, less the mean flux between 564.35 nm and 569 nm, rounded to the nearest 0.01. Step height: -0.43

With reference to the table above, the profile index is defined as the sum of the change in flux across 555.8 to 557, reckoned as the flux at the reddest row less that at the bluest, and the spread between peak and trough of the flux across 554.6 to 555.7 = -0.20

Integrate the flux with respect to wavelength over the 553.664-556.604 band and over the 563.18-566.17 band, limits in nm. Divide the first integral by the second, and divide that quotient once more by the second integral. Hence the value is 0.0251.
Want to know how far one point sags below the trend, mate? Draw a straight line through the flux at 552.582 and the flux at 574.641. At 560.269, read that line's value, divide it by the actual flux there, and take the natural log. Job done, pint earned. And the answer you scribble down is 0.090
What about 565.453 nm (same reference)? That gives 0.031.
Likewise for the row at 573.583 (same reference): 0.014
